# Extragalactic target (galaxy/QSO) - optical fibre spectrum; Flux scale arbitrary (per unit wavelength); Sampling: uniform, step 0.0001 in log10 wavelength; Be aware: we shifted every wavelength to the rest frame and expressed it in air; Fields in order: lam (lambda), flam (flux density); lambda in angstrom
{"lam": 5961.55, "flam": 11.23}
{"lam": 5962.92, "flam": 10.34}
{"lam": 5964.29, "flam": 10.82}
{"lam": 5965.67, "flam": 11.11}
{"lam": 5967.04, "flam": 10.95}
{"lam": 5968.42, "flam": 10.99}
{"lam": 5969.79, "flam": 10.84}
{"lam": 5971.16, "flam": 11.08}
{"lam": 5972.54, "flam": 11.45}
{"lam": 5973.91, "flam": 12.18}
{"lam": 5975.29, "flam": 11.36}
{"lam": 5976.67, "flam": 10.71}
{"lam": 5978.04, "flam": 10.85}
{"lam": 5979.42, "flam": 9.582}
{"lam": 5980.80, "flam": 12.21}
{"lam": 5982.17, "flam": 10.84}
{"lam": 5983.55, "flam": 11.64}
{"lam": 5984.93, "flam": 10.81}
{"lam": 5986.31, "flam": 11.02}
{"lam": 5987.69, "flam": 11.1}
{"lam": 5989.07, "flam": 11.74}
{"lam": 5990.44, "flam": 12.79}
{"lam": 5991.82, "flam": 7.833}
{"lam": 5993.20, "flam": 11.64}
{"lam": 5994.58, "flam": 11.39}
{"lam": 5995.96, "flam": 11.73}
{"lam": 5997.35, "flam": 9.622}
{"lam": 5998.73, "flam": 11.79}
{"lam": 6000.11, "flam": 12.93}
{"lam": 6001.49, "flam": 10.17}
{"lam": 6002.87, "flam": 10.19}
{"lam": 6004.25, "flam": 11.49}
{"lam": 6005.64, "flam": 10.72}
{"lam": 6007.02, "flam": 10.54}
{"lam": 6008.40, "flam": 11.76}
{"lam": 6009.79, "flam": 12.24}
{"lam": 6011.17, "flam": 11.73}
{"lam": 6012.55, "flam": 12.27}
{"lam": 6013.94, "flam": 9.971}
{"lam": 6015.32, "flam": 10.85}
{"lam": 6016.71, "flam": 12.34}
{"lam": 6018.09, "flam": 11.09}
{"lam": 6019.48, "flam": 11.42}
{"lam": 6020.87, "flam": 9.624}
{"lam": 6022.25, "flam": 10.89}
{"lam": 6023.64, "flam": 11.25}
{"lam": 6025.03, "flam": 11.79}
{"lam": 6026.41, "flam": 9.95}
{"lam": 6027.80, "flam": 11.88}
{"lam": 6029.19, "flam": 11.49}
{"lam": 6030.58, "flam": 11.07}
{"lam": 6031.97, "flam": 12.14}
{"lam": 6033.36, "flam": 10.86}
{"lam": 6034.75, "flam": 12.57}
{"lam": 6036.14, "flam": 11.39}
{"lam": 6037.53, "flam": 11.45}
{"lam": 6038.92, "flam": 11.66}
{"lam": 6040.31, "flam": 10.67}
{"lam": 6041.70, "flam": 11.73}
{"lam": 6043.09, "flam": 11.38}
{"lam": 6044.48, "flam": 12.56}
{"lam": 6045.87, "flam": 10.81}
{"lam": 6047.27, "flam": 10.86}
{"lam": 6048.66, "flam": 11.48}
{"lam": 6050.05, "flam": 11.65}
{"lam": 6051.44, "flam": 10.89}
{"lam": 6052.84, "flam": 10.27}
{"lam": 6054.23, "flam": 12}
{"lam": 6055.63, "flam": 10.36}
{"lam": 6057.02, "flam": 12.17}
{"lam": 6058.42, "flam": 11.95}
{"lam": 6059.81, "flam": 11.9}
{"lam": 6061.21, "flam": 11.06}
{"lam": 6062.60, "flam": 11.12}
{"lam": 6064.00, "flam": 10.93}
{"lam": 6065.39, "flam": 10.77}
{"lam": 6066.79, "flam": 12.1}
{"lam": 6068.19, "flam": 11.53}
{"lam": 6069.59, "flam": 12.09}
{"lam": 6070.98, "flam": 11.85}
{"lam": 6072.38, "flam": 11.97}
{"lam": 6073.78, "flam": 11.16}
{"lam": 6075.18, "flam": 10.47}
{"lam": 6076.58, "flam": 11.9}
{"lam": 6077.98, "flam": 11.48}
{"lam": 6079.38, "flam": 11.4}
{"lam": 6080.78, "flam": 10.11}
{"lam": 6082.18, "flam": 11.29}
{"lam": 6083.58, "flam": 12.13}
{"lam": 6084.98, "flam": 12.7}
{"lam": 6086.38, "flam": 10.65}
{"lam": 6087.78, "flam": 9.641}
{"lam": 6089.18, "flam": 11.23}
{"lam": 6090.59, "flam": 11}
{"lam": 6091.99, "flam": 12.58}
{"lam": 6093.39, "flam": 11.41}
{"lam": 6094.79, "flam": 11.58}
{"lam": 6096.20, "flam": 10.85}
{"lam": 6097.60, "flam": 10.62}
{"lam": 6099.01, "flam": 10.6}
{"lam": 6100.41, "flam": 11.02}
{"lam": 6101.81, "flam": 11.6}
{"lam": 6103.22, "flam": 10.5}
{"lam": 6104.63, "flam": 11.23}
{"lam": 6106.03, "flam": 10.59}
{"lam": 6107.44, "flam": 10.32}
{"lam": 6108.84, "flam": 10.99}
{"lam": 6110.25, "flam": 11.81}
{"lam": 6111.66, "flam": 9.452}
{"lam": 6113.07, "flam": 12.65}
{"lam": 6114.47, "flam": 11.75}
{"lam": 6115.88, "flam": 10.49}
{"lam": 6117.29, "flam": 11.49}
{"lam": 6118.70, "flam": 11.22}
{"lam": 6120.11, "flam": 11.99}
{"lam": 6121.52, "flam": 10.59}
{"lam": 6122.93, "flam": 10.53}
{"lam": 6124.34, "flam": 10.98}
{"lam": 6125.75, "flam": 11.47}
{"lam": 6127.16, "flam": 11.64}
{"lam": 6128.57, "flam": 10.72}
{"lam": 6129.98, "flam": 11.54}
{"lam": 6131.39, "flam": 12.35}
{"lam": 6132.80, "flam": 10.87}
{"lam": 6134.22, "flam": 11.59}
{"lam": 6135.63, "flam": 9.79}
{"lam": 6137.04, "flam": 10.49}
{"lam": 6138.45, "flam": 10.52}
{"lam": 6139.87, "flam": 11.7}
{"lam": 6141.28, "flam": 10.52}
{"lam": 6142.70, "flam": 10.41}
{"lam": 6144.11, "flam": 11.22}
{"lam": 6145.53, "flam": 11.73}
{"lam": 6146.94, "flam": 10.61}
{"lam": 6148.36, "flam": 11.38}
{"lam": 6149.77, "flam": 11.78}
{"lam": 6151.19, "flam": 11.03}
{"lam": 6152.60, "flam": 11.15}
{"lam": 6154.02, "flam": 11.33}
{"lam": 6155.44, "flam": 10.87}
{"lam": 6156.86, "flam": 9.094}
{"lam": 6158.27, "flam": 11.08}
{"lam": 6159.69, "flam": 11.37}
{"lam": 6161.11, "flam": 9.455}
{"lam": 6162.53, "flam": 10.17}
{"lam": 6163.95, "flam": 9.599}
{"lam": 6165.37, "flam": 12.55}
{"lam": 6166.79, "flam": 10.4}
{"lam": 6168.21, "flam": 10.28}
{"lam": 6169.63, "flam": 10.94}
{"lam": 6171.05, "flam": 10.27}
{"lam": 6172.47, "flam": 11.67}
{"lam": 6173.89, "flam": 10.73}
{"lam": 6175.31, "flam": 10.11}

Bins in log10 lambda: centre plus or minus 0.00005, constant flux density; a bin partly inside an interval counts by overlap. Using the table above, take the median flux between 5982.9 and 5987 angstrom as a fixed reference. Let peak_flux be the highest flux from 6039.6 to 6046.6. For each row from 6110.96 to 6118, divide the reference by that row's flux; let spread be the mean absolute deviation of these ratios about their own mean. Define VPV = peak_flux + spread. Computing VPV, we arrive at 12.6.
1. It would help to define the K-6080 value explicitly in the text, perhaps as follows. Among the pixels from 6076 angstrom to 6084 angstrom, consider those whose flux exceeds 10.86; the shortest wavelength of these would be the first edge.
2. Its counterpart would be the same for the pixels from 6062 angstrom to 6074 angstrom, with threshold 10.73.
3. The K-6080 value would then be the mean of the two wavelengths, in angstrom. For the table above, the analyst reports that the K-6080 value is 6069.6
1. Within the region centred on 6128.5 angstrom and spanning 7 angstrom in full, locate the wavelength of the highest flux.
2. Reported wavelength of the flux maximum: 6131.39 angstrom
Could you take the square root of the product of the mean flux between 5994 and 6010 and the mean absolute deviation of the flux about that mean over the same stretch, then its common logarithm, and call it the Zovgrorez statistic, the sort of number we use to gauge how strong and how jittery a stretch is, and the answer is 0.48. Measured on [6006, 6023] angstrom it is 0.46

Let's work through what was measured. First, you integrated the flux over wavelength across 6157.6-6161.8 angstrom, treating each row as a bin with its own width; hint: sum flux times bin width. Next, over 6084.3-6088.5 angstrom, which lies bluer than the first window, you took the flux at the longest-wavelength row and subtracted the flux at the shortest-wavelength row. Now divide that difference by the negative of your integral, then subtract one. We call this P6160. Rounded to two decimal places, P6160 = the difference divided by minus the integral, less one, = -0.93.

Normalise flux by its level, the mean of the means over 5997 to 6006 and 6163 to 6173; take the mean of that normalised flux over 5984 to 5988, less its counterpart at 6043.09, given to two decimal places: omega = -0.04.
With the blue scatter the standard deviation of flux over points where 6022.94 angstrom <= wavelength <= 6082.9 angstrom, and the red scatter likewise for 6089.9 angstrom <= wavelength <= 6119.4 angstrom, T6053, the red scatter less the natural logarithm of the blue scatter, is 1.20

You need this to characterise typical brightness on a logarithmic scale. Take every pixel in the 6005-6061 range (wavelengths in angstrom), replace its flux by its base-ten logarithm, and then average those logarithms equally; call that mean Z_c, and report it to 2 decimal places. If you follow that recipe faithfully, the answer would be 1.05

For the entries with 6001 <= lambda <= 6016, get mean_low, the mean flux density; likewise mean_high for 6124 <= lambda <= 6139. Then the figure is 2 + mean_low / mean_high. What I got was 3.00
